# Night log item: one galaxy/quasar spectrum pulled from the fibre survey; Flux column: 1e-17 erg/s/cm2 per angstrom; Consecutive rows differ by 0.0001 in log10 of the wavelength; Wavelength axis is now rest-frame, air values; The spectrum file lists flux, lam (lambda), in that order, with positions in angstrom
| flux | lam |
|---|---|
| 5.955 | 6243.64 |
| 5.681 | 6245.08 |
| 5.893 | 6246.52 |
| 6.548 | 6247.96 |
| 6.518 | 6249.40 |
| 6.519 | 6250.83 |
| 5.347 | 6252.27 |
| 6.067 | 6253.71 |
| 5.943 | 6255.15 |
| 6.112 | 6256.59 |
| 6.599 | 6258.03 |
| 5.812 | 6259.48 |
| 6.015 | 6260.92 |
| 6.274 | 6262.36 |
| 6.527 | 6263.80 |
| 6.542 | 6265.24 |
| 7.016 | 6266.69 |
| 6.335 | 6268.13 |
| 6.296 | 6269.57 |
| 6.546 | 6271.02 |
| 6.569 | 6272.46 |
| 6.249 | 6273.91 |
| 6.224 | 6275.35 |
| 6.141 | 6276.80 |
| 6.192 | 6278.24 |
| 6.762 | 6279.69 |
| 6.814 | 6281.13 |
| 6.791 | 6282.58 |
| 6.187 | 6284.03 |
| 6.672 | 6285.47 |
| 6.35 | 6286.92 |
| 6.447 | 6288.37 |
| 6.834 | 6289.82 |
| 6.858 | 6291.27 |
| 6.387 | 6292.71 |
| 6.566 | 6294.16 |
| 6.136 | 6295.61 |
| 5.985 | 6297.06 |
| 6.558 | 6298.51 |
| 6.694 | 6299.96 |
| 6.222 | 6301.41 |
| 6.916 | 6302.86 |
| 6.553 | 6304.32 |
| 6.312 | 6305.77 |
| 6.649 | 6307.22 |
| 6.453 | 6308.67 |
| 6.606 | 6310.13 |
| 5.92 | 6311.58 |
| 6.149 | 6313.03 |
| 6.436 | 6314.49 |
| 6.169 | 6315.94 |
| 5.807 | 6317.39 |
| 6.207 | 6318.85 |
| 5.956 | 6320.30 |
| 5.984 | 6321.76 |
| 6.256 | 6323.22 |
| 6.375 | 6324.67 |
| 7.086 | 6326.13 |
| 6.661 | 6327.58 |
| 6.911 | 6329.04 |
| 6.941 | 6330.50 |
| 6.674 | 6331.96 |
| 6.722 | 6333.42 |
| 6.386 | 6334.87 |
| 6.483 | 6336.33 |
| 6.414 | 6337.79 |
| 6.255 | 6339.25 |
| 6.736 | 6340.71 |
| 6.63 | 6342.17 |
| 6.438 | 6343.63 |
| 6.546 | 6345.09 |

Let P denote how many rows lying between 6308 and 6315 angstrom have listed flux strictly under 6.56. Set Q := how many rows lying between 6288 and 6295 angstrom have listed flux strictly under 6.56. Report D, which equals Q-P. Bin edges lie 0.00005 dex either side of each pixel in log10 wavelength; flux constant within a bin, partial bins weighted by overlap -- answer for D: -2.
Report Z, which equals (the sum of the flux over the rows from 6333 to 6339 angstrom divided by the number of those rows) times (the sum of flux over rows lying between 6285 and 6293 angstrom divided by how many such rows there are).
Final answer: 42.9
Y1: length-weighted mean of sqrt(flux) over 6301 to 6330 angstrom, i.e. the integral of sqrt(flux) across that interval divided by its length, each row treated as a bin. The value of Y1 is 2.53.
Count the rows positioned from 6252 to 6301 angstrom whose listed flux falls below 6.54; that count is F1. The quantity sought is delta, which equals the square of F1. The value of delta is 400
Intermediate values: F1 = 20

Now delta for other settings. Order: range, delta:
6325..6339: 9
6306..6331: 121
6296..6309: 16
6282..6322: 289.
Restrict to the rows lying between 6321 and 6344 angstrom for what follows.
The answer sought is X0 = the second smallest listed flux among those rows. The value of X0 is 6.255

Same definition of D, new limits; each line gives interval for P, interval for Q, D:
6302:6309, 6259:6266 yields 2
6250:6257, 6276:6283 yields -3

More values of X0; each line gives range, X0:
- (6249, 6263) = 5.812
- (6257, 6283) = 6.015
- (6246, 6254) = 5.893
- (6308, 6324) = 5.92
